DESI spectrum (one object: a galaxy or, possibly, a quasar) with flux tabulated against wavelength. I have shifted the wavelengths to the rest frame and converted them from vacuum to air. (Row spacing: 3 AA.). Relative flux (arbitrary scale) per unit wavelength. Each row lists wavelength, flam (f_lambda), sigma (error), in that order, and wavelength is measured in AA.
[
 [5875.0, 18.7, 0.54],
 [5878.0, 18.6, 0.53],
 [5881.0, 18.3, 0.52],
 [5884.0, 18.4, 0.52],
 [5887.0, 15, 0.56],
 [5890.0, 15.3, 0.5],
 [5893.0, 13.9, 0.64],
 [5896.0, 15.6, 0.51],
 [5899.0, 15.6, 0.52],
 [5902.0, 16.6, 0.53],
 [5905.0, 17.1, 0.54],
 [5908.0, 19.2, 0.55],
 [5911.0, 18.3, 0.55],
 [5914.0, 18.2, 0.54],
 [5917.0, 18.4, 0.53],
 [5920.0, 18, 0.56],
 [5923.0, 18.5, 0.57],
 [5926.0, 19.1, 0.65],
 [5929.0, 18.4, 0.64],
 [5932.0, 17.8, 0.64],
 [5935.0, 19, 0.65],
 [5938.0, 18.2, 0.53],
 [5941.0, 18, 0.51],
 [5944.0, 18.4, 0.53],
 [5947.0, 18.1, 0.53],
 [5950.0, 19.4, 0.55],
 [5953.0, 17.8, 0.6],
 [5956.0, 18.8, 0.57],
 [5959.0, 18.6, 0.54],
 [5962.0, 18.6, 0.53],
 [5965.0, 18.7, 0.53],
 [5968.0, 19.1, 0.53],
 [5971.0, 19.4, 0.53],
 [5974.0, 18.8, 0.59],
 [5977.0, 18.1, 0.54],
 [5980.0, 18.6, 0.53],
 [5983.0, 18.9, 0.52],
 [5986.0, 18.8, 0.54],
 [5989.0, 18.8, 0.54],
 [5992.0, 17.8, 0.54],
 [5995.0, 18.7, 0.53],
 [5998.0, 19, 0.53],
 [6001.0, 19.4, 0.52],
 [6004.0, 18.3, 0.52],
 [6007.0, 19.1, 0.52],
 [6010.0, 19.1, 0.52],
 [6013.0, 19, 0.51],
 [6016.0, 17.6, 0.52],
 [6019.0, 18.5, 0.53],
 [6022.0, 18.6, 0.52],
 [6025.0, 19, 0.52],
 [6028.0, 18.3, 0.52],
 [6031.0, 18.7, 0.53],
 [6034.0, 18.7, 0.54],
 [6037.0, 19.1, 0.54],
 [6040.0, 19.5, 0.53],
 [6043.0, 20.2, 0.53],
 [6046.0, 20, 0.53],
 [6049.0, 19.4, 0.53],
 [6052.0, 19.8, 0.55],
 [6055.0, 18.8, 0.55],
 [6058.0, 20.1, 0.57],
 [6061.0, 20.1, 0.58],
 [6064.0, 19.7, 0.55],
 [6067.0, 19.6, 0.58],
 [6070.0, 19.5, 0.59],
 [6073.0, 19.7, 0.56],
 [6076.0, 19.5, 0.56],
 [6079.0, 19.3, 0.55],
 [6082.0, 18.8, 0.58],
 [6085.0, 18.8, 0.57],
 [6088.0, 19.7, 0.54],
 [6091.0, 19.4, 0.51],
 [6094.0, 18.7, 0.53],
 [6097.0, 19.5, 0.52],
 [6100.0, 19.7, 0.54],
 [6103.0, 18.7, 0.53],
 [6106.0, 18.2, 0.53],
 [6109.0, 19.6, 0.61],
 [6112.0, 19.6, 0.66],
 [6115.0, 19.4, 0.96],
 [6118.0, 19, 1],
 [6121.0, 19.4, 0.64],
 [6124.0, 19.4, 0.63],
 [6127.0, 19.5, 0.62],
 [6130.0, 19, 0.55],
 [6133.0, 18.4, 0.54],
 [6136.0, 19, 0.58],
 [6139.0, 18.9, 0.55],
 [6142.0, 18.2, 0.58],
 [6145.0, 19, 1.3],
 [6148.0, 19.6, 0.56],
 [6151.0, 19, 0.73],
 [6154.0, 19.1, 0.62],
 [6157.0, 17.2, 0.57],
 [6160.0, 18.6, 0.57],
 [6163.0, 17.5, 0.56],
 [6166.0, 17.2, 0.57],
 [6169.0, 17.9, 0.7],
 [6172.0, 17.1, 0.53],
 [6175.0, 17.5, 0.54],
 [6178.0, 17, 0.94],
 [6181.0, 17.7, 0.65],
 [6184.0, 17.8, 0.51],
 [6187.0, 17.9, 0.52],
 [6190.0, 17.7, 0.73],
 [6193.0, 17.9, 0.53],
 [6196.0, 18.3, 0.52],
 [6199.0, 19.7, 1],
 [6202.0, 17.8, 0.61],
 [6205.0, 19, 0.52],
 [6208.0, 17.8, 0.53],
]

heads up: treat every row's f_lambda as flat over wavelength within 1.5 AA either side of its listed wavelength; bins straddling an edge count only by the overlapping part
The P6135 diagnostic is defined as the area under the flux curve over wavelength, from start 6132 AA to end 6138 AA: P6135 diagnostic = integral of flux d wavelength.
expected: 112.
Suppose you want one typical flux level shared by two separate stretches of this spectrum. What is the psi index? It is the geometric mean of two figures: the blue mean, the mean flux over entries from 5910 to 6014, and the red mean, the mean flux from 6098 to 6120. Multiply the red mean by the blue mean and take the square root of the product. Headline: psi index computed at 18.89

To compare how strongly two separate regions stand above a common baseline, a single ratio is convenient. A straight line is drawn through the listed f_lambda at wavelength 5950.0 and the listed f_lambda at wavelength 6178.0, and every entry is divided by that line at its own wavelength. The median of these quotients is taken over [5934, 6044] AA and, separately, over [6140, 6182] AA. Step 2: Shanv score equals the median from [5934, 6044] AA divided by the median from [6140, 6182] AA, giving 0.946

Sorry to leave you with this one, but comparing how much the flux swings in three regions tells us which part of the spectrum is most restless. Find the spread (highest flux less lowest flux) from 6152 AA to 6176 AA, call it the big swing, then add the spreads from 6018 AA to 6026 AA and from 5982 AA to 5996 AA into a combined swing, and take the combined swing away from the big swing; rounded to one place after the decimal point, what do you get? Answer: 0.4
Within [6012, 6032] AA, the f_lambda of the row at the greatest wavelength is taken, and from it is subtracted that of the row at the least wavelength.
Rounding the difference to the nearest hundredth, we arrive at -0.30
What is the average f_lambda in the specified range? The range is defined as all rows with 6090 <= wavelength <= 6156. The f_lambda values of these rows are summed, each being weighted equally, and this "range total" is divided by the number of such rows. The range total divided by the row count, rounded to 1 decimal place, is 19.1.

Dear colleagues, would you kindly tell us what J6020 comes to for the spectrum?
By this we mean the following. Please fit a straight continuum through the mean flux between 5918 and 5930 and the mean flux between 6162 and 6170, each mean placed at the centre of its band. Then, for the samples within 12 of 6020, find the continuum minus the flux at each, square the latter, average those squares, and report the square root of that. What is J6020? 0.67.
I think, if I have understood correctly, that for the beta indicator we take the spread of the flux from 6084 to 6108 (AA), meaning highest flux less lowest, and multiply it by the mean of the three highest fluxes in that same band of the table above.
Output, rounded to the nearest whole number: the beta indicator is 29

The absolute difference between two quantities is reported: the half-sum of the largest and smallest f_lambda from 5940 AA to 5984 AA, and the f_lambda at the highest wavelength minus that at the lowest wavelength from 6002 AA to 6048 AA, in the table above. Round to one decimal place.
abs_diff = 16.9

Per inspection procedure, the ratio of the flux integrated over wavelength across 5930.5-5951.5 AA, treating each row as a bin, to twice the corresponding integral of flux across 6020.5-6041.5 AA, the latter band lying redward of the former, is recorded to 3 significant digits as 0.489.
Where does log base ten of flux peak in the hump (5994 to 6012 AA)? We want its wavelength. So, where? 6001.0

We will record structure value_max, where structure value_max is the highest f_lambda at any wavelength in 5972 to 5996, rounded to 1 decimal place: 18.9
